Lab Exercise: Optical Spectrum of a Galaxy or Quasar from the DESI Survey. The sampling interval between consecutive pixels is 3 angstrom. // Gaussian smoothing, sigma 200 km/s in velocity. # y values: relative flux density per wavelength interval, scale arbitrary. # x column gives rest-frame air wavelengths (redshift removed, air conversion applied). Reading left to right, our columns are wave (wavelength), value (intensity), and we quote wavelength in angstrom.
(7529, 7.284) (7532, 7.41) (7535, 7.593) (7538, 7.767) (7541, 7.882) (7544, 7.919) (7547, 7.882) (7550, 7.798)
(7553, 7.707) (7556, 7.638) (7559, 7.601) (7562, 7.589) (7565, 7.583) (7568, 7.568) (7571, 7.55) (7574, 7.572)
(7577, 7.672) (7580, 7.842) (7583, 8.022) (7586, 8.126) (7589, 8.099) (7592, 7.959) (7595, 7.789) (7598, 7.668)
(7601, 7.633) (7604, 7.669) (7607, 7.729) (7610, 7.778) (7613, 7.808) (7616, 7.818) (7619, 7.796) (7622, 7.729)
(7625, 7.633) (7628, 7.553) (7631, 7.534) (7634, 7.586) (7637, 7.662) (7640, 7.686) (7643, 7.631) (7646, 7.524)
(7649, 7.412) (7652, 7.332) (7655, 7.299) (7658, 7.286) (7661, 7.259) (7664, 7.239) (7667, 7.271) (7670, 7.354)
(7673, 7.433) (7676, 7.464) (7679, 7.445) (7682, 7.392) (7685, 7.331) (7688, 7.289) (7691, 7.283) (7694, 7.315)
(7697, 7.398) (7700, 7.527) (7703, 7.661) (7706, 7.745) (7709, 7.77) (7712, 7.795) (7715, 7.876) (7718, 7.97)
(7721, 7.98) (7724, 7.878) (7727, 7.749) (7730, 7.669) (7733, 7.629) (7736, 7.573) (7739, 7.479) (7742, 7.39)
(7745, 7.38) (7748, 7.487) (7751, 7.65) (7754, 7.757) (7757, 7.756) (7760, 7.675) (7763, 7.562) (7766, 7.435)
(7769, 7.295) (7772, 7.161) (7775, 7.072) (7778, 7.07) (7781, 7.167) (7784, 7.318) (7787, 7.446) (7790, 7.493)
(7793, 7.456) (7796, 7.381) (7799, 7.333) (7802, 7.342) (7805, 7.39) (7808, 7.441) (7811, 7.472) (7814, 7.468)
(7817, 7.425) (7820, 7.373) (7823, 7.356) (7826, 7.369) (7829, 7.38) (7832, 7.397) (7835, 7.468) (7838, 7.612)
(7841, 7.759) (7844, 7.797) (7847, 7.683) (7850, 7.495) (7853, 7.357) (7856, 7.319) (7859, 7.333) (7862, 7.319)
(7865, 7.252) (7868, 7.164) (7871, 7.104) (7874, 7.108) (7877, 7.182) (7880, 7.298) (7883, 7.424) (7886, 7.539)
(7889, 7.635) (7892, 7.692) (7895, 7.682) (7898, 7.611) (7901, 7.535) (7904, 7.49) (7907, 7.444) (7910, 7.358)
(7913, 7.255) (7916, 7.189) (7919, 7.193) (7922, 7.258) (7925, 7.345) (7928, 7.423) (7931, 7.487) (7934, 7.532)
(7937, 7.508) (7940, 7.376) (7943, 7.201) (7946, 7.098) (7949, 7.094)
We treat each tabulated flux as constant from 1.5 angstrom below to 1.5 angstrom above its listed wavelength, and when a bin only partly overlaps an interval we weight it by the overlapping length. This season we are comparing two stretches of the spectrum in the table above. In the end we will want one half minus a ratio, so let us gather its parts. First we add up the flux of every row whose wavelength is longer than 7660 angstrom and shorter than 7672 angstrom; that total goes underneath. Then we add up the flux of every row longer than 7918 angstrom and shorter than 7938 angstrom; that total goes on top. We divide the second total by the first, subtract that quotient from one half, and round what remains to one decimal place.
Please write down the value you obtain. -1.3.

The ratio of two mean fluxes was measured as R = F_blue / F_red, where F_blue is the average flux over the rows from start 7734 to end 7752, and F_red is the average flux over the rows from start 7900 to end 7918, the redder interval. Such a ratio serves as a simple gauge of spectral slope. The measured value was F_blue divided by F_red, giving 1.02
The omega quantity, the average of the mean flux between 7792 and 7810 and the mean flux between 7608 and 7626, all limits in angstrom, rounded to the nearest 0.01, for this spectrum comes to 7.58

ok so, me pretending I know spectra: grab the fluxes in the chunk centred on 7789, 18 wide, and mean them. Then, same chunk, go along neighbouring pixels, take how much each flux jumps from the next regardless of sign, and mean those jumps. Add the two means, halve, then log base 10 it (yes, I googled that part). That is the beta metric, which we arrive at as 0.572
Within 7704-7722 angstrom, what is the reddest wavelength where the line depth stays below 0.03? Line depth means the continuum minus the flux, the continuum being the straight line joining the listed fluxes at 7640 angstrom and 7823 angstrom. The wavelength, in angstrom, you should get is 7721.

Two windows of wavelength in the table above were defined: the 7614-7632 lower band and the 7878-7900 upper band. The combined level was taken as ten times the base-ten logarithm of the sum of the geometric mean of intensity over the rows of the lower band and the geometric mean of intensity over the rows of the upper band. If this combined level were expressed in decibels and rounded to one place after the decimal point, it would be 11.8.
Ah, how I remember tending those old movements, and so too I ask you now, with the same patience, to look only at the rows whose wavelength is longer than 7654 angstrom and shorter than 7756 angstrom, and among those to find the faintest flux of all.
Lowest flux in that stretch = 7.239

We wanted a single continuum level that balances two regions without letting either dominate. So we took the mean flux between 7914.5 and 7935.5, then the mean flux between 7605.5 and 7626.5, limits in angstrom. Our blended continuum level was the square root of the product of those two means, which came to 7.55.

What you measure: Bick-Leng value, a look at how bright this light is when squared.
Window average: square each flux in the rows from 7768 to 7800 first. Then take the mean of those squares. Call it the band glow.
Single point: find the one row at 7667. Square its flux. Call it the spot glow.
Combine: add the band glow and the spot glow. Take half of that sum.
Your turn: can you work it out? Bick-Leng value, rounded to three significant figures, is 53.0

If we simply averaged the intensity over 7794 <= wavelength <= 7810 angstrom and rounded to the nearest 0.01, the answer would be 7.38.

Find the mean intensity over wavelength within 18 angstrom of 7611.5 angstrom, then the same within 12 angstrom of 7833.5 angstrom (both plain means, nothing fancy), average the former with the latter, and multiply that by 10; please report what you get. 76.2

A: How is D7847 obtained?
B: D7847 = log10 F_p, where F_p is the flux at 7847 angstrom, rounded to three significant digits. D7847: 0.886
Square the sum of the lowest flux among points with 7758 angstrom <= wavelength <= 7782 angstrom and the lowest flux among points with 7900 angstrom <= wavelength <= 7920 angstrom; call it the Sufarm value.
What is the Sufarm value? 203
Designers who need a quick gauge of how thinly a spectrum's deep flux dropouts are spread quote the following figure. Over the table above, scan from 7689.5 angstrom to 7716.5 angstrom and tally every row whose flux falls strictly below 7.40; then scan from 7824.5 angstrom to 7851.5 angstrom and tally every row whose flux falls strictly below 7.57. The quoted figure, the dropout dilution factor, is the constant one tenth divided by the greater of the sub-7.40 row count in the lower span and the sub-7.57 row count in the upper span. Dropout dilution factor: 0.0200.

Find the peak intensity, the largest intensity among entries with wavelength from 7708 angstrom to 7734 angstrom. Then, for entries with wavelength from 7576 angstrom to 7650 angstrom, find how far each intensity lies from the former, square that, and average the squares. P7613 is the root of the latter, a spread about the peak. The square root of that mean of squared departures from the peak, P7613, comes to 0.30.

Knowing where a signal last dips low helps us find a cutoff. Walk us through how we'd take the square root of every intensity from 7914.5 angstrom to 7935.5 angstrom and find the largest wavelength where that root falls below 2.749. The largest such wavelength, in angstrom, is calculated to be 7934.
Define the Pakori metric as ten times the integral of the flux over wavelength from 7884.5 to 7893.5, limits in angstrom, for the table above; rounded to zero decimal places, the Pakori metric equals 686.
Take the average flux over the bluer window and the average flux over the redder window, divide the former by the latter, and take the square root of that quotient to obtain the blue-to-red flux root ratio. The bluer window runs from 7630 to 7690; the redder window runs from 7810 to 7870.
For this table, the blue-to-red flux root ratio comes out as 1.00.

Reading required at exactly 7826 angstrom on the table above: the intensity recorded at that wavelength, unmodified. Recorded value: 7.369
